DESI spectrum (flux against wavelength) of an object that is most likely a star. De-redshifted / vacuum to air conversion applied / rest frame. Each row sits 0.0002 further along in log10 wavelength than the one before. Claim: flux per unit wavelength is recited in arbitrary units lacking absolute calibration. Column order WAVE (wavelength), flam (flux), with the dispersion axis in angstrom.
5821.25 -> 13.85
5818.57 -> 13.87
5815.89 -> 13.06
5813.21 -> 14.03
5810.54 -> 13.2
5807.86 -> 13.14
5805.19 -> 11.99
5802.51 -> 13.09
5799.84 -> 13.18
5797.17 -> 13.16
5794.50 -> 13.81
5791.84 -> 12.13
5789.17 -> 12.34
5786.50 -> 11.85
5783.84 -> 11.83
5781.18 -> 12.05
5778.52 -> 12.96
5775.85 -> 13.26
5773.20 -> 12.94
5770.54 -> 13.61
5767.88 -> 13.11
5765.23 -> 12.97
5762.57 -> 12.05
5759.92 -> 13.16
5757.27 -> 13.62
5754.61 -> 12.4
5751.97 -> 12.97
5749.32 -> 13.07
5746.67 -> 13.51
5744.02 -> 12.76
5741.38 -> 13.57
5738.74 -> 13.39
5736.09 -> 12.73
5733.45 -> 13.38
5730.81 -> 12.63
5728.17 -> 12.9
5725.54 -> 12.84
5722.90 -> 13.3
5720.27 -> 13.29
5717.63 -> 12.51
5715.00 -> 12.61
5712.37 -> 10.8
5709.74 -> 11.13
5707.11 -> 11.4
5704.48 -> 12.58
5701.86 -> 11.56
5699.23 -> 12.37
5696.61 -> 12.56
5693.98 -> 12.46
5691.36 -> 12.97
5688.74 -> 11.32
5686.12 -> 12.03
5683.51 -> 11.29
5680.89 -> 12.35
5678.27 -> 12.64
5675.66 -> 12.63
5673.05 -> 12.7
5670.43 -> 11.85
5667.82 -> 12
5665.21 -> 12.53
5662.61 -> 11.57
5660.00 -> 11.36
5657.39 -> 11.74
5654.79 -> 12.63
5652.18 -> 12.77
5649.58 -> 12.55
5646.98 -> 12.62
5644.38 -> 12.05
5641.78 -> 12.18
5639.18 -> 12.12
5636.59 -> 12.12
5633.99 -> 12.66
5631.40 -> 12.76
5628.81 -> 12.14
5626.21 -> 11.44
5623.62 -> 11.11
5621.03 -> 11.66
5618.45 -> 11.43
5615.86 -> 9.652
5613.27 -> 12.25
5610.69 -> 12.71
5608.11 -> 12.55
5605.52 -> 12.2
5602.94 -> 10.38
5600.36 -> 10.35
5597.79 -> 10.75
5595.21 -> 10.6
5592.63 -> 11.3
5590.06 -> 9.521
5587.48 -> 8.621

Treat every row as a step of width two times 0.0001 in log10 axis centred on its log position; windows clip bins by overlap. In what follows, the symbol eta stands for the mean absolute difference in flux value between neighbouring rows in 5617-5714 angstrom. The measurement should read 0.48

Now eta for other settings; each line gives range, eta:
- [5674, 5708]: 0.69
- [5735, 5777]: 0.59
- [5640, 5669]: 0.41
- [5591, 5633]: 0.73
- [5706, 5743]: 0.49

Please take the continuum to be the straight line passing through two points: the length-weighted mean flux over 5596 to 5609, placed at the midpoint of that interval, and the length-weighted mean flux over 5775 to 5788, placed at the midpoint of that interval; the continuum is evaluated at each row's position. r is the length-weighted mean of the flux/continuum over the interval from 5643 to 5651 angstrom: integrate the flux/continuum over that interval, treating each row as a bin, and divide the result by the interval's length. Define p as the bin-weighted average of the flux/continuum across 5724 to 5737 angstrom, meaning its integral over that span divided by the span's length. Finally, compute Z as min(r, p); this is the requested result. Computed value 1.07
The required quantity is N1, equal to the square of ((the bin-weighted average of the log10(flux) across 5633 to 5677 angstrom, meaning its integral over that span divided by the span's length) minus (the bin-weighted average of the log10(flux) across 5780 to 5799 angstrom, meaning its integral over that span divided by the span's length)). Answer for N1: 0.0001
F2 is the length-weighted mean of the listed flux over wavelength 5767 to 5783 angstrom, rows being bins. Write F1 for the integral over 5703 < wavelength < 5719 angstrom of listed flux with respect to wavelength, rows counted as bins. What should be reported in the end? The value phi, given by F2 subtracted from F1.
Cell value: 176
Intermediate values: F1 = 189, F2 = 12.9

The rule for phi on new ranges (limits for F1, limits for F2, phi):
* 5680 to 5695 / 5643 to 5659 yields 169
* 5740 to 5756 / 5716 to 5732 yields 196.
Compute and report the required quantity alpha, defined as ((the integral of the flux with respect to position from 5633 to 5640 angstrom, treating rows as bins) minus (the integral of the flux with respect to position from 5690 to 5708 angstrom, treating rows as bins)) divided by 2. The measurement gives -68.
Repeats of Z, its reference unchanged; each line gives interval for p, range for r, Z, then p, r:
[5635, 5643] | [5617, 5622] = 1.02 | 1.065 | 1.02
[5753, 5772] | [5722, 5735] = 1.06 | 1.062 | 1.08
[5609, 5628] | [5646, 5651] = 1.02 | 1.020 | 1.10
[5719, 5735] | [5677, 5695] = 1.04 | 1.089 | 1.04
